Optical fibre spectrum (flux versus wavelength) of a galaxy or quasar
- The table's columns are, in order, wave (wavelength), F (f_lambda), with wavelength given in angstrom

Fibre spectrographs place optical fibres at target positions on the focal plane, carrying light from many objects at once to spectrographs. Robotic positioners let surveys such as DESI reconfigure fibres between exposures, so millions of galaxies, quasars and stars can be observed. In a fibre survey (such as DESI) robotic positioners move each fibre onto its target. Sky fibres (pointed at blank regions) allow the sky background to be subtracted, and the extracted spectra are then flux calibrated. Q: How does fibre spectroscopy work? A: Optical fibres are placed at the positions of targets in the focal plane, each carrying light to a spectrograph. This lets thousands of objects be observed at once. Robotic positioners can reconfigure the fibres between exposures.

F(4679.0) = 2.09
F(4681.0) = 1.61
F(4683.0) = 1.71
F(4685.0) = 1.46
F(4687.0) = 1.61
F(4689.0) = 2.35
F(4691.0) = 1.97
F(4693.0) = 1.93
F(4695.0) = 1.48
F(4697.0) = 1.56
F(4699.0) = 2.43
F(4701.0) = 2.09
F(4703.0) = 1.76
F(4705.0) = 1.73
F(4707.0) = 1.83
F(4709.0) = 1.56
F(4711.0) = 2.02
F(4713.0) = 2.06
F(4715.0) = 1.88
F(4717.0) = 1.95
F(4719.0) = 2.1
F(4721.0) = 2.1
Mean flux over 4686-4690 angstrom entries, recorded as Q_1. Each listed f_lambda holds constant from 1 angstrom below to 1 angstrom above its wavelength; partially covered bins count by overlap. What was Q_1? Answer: 1.98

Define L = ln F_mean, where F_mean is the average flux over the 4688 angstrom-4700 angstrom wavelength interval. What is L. 0.67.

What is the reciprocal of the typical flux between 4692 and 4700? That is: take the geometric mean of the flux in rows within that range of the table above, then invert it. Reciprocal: 0.55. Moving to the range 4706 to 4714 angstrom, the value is 0.54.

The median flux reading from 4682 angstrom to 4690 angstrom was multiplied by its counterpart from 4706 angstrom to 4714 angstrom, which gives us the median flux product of 3.20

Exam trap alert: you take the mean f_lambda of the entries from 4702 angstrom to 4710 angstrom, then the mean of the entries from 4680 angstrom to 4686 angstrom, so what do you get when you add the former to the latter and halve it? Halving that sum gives 1.66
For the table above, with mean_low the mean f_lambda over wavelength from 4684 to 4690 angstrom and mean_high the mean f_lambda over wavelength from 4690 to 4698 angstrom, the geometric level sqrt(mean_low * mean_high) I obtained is 1.77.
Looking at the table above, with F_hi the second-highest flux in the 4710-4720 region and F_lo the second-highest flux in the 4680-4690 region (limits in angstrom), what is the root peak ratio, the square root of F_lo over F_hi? 0.91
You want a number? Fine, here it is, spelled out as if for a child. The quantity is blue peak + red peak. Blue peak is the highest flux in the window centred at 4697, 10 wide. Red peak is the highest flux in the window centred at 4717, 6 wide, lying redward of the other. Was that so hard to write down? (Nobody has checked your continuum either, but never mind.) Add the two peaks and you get 4.53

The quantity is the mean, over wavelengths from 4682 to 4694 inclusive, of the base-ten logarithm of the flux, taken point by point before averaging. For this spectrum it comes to 0.26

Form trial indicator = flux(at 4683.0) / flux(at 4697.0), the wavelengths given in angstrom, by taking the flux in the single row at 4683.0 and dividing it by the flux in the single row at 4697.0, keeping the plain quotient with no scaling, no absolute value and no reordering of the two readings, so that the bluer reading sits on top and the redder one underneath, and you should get 1.10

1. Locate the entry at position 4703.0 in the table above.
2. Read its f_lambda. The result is 1.76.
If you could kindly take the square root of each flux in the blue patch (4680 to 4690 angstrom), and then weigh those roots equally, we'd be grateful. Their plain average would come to 1.32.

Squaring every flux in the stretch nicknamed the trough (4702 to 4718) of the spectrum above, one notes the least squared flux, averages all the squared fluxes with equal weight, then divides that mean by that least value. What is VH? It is 1.41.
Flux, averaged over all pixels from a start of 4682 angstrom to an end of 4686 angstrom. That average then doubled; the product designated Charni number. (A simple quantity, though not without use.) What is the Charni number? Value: 3.2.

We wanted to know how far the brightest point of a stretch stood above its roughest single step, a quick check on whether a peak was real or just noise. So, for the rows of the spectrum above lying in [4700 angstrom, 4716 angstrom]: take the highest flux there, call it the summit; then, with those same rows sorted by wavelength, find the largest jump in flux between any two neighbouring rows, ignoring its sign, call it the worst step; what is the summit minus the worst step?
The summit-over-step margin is 1.63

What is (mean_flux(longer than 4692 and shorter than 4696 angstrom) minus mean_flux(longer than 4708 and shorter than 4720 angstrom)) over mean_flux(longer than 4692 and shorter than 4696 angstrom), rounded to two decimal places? -0.13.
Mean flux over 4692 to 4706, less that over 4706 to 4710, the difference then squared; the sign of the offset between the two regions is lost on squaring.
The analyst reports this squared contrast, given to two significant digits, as 0.025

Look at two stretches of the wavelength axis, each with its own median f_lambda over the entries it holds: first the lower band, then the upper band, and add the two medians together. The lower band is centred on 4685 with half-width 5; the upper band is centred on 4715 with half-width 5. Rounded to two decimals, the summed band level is 3.63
